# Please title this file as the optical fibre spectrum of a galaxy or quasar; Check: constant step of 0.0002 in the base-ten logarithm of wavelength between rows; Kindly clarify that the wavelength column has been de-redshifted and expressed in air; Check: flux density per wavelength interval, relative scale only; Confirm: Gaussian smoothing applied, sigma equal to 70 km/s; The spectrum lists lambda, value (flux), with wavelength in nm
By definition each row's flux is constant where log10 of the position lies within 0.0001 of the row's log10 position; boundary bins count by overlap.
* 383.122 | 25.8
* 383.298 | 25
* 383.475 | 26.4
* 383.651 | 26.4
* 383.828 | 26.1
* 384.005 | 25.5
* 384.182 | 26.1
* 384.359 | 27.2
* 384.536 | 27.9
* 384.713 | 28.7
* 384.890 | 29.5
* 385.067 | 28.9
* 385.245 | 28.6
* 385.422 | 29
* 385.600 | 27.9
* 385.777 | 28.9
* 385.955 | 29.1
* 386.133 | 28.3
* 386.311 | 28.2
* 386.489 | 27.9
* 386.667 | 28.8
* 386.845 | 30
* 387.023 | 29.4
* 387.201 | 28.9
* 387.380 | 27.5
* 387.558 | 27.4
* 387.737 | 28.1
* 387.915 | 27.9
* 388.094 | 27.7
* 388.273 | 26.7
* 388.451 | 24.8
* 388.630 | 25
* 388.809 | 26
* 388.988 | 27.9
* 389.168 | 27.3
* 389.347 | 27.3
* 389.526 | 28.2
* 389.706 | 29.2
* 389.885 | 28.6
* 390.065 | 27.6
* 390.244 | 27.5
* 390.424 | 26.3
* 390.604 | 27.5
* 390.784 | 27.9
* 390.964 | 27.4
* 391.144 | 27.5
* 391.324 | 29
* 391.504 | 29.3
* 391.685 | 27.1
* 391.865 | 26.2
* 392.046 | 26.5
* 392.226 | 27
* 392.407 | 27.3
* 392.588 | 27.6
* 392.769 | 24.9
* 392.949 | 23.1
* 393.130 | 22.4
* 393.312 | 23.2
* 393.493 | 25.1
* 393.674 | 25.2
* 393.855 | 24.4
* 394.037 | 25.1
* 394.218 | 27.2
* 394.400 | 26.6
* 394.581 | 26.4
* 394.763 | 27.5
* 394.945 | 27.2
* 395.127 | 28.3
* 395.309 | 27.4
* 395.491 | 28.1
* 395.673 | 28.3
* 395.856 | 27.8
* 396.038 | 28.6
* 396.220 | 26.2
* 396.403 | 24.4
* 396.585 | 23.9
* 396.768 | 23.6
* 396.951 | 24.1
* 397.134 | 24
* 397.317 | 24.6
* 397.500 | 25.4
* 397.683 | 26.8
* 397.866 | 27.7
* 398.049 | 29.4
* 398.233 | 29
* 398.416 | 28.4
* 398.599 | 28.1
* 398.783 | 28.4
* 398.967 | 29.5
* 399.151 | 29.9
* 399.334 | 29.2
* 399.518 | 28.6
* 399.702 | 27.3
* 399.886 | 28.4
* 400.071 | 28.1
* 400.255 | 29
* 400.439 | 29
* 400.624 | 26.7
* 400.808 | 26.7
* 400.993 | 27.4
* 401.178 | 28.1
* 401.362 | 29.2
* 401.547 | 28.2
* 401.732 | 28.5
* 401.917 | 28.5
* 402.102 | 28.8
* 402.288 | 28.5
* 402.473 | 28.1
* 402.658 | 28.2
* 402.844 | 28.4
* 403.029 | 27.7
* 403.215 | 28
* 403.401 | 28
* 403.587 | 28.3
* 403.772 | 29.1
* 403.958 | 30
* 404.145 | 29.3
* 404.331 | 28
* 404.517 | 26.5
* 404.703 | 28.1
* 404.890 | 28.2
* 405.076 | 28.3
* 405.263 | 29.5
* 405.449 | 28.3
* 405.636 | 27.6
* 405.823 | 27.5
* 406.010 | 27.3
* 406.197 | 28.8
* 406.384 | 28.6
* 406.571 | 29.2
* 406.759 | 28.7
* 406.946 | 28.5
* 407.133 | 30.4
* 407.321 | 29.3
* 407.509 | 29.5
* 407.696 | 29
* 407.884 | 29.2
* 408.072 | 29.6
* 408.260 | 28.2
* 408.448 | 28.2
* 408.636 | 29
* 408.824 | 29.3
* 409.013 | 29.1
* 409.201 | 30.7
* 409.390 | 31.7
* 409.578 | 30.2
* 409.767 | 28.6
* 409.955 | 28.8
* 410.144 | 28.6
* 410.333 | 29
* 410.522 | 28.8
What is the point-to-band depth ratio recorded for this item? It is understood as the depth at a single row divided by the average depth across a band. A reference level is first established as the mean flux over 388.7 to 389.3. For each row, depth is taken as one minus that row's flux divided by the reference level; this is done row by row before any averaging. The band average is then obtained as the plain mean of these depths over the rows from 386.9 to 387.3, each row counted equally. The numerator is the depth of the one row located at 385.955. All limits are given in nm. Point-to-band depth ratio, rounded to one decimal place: 1.0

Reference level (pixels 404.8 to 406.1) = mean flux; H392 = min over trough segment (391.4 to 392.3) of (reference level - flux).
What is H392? -1.2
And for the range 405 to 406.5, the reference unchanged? -1.4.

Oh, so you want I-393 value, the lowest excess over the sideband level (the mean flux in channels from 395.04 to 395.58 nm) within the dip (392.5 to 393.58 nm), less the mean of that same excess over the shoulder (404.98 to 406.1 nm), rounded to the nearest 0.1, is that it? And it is -5.7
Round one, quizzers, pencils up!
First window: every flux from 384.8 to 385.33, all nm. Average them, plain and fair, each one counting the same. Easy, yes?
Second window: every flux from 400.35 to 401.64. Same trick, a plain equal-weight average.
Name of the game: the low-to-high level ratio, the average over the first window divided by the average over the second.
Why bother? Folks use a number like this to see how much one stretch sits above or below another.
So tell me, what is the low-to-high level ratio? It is 1.039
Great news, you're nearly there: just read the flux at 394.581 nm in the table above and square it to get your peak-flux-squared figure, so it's 697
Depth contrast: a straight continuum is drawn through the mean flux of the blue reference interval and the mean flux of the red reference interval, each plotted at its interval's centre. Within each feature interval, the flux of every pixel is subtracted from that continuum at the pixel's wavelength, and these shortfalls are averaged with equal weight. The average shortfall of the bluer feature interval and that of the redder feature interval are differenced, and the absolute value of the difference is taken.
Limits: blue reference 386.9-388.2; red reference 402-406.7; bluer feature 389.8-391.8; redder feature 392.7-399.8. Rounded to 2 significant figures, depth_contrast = 1.3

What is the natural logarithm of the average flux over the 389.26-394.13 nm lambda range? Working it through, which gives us 3.28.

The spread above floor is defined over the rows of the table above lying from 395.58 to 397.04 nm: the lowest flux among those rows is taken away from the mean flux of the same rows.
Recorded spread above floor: 2.26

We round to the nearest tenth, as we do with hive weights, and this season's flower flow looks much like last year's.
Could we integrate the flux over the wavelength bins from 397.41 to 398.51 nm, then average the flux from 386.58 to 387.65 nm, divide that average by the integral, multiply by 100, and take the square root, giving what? 9.7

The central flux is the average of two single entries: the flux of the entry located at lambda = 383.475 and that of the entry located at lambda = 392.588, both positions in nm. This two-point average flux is 27.0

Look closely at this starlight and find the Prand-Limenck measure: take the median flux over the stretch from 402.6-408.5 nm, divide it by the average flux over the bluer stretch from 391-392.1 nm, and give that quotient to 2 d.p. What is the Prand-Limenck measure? 1.03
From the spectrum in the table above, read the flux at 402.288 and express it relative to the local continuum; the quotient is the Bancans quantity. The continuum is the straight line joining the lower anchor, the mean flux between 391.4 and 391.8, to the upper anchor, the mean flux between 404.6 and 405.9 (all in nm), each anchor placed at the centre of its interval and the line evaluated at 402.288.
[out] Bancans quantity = 1.01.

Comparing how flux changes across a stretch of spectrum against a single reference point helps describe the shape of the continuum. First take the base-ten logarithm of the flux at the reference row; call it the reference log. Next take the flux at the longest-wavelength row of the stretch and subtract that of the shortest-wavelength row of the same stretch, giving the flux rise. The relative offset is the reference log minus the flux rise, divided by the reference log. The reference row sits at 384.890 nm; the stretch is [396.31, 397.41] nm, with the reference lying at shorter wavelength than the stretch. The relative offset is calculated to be 0.86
